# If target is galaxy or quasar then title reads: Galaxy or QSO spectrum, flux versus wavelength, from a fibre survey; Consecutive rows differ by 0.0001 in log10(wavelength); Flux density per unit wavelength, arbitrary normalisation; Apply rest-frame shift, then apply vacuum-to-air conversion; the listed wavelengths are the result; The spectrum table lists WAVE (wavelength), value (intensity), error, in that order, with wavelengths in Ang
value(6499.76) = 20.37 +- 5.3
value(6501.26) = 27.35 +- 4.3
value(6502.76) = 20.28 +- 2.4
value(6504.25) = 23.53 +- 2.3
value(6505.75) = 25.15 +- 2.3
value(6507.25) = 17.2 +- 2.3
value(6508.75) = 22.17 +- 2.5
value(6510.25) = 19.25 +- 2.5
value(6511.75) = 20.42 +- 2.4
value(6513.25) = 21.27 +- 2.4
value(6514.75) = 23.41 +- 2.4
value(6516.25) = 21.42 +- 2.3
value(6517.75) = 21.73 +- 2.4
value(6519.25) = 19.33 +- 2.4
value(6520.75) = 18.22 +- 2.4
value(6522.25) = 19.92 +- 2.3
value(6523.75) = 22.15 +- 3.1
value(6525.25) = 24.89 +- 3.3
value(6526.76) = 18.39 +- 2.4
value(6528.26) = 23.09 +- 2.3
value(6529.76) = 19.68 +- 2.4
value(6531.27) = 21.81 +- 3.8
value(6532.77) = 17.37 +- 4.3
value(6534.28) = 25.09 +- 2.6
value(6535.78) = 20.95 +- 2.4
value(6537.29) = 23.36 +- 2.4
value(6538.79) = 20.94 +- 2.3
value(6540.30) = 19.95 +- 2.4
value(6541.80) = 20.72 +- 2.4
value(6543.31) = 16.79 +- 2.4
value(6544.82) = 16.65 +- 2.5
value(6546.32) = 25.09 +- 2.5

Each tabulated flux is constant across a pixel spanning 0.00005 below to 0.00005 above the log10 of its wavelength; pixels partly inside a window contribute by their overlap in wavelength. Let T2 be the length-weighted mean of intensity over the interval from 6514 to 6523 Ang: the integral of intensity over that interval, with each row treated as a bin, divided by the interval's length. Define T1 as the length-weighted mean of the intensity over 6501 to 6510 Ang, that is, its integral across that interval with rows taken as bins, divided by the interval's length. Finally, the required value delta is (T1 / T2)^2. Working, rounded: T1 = 22.2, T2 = 20.7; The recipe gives 1.15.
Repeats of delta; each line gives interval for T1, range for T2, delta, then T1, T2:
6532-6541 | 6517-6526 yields 1.02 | 21.3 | 21.1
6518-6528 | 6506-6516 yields 0.98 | 20.7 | 20.9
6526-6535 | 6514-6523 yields 1.02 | 20.9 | 20.7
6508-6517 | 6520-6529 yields 1.02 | 21.3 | 21.1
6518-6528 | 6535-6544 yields 1.02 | 20.7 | 20.5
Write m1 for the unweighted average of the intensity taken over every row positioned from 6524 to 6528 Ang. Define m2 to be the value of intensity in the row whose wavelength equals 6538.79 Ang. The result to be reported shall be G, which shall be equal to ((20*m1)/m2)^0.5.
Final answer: 4.55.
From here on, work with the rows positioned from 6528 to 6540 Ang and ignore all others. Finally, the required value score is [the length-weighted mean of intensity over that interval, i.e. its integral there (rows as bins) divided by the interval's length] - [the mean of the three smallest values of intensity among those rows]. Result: 2.1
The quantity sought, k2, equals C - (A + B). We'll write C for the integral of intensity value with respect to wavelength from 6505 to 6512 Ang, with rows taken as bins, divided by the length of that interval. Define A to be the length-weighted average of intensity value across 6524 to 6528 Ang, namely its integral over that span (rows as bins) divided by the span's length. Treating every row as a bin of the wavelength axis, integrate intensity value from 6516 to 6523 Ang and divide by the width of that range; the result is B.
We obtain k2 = -21.1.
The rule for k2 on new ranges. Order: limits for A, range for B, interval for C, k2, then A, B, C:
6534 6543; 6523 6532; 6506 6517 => -22.2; 21.42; 21.7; 20.9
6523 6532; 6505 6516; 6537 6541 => -21.7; 21.66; 21.3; 21.2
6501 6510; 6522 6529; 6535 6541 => -22.6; 22.16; 21.8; 21.3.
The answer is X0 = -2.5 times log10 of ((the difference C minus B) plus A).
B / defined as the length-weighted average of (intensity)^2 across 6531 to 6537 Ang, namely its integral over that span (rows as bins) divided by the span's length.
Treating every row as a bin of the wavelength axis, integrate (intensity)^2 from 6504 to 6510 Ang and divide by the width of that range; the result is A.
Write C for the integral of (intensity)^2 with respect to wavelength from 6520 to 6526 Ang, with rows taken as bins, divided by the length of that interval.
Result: -6.68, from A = 478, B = 467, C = 460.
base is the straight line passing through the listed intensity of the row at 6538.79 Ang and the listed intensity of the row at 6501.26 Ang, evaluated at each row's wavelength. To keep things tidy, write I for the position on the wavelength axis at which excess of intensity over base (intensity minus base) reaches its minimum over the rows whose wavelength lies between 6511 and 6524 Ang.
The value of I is 6520.75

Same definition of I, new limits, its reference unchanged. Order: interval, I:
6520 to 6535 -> 6520.75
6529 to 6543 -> 6532.77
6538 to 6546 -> 6543.31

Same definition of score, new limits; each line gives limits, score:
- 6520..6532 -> 2.3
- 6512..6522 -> 1.2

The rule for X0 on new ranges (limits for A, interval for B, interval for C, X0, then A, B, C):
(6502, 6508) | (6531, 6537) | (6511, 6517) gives -6.69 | 474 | 467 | 469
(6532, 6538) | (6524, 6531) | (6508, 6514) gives -6.61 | 478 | 471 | 433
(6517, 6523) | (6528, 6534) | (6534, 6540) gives -6.65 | 394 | 431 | 495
